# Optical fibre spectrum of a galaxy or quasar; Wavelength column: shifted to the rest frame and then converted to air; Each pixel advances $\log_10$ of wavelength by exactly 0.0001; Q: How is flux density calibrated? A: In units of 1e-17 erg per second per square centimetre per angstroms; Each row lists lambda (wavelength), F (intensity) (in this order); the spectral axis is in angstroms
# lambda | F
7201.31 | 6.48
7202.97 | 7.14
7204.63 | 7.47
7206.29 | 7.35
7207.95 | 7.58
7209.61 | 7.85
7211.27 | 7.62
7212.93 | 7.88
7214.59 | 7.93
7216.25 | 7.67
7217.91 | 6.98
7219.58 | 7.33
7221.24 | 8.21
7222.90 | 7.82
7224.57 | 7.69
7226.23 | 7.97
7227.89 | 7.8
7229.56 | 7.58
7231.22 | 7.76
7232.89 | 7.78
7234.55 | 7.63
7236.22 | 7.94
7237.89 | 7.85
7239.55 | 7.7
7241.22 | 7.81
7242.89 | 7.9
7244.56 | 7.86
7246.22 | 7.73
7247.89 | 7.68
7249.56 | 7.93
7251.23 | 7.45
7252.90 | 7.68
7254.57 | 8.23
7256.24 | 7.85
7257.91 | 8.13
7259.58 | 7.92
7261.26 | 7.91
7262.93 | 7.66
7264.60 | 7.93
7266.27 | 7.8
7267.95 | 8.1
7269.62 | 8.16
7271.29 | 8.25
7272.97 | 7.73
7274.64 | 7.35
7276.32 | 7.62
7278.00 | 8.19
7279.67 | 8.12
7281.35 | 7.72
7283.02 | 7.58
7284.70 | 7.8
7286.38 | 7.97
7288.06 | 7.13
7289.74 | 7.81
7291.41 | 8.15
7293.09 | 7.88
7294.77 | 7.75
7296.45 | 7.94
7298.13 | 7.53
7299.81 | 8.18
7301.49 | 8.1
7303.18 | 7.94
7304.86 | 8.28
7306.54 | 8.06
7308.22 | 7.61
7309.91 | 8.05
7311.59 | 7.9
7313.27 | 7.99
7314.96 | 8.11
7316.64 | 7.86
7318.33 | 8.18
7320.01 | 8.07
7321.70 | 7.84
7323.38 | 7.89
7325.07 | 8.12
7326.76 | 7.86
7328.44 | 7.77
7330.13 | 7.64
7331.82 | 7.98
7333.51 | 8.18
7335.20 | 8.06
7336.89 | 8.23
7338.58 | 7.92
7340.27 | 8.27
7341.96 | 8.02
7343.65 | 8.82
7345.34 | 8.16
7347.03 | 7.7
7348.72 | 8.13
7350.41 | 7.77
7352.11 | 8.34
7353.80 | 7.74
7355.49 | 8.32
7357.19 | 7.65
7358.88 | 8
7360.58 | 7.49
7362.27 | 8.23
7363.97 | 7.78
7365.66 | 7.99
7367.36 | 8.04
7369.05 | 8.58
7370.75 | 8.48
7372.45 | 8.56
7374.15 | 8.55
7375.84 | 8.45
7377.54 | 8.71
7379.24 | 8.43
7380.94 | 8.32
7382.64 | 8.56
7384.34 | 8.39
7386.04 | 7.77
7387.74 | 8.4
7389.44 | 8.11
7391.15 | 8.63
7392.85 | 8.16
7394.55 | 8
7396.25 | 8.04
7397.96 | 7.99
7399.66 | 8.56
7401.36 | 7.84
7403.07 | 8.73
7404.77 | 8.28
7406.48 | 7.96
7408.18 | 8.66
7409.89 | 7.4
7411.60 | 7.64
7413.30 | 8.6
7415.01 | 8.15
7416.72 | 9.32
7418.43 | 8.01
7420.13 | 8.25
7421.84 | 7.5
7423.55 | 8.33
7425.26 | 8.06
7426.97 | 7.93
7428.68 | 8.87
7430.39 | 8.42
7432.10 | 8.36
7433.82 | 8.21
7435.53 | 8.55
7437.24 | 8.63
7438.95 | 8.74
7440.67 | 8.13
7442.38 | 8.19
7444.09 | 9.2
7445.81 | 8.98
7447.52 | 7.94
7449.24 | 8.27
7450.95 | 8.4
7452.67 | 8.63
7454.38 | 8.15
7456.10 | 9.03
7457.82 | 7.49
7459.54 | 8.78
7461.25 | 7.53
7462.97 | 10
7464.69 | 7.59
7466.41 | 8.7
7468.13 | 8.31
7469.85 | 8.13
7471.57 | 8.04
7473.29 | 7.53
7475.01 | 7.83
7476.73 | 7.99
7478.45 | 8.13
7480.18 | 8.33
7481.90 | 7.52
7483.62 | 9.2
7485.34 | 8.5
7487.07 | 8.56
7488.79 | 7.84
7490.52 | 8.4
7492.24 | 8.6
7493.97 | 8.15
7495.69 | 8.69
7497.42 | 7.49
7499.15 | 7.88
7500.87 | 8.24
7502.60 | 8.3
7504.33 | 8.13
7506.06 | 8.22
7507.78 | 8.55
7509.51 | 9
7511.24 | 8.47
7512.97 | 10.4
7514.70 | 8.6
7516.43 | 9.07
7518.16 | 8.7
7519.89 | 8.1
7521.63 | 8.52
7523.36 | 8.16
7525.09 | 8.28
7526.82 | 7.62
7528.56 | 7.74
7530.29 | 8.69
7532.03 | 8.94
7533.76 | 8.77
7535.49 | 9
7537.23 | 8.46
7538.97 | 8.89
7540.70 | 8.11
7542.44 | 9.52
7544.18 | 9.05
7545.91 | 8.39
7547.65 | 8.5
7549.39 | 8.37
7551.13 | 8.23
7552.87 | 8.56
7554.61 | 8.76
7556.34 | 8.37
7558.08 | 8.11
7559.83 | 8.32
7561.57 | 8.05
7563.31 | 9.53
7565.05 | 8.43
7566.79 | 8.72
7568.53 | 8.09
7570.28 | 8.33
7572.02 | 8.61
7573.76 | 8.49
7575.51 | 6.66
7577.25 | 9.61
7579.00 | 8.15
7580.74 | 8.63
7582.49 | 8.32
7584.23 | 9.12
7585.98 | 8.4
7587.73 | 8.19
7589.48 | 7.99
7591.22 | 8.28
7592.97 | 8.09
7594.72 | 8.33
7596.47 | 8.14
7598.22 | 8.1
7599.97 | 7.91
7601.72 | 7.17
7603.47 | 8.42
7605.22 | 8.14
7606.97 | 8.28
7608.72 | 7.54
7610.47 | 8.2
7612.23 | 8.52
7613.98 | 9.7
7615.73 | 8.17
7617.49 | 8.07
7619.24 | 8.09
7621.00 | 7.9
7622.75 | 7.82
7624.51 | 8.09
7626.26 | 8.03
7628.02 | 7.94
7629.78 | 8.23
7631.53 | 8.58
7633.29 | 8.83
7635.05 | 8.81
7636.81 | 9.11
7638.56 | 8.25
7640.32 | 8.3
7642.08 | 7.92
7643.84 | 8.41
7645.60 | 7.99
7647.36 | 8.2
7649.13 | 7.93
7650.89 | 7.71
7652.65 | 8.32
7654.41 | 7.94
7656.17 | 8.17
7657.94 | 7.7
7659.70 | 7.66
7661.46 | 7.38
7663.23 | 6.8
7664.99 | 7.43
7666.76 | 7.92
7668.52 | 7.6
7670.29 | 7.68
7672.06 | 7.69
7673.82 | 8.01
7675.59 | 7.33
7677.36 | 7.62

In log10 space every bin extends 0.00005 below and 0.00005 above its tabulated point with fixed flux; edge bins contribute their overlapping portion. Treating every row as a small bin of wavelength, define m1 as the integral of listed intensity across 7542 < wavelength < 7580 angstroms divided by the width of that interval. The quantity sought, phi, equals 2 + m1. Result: 10.5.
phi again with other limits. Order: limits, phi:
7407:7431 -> 10.2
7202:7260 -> 9.7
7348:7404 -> 10.2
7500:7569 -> 10.6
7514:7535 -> 10.4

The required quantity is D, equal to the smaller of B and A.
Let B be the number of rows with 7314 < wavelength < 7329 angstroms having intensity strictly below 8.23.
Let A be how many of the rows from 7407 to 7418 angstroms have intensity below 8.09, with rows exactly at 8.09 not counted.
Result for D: 2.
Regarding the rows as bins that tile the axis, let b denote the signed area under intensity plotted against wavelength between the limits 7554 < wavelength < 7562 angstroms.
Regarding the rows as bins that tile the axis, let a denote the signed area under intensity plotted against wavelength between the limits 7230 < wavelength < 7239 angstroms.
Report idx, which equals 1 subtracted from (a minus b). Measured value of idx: 2.5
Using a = 70.1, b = 67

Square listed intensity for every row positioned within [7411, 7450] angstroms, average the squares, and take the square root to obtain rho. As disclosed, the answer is 8.37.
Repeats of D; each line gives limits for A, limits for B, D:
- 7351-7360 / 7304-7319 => 3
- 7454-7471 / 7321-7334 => 3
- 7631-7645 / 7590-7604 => 1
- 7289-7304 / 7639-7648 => 3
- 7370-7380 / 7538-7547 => 0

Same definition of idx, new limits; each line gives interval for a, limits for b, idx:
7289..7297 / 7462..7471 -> -14.3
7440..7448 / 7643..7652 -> -5.2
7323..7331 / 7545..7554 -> -14.0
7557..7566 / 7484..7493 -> -0.4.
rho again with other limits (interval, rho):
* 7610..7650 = 8.32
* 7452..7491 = 8.29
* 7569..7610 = 8.23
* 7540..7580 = 8.50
